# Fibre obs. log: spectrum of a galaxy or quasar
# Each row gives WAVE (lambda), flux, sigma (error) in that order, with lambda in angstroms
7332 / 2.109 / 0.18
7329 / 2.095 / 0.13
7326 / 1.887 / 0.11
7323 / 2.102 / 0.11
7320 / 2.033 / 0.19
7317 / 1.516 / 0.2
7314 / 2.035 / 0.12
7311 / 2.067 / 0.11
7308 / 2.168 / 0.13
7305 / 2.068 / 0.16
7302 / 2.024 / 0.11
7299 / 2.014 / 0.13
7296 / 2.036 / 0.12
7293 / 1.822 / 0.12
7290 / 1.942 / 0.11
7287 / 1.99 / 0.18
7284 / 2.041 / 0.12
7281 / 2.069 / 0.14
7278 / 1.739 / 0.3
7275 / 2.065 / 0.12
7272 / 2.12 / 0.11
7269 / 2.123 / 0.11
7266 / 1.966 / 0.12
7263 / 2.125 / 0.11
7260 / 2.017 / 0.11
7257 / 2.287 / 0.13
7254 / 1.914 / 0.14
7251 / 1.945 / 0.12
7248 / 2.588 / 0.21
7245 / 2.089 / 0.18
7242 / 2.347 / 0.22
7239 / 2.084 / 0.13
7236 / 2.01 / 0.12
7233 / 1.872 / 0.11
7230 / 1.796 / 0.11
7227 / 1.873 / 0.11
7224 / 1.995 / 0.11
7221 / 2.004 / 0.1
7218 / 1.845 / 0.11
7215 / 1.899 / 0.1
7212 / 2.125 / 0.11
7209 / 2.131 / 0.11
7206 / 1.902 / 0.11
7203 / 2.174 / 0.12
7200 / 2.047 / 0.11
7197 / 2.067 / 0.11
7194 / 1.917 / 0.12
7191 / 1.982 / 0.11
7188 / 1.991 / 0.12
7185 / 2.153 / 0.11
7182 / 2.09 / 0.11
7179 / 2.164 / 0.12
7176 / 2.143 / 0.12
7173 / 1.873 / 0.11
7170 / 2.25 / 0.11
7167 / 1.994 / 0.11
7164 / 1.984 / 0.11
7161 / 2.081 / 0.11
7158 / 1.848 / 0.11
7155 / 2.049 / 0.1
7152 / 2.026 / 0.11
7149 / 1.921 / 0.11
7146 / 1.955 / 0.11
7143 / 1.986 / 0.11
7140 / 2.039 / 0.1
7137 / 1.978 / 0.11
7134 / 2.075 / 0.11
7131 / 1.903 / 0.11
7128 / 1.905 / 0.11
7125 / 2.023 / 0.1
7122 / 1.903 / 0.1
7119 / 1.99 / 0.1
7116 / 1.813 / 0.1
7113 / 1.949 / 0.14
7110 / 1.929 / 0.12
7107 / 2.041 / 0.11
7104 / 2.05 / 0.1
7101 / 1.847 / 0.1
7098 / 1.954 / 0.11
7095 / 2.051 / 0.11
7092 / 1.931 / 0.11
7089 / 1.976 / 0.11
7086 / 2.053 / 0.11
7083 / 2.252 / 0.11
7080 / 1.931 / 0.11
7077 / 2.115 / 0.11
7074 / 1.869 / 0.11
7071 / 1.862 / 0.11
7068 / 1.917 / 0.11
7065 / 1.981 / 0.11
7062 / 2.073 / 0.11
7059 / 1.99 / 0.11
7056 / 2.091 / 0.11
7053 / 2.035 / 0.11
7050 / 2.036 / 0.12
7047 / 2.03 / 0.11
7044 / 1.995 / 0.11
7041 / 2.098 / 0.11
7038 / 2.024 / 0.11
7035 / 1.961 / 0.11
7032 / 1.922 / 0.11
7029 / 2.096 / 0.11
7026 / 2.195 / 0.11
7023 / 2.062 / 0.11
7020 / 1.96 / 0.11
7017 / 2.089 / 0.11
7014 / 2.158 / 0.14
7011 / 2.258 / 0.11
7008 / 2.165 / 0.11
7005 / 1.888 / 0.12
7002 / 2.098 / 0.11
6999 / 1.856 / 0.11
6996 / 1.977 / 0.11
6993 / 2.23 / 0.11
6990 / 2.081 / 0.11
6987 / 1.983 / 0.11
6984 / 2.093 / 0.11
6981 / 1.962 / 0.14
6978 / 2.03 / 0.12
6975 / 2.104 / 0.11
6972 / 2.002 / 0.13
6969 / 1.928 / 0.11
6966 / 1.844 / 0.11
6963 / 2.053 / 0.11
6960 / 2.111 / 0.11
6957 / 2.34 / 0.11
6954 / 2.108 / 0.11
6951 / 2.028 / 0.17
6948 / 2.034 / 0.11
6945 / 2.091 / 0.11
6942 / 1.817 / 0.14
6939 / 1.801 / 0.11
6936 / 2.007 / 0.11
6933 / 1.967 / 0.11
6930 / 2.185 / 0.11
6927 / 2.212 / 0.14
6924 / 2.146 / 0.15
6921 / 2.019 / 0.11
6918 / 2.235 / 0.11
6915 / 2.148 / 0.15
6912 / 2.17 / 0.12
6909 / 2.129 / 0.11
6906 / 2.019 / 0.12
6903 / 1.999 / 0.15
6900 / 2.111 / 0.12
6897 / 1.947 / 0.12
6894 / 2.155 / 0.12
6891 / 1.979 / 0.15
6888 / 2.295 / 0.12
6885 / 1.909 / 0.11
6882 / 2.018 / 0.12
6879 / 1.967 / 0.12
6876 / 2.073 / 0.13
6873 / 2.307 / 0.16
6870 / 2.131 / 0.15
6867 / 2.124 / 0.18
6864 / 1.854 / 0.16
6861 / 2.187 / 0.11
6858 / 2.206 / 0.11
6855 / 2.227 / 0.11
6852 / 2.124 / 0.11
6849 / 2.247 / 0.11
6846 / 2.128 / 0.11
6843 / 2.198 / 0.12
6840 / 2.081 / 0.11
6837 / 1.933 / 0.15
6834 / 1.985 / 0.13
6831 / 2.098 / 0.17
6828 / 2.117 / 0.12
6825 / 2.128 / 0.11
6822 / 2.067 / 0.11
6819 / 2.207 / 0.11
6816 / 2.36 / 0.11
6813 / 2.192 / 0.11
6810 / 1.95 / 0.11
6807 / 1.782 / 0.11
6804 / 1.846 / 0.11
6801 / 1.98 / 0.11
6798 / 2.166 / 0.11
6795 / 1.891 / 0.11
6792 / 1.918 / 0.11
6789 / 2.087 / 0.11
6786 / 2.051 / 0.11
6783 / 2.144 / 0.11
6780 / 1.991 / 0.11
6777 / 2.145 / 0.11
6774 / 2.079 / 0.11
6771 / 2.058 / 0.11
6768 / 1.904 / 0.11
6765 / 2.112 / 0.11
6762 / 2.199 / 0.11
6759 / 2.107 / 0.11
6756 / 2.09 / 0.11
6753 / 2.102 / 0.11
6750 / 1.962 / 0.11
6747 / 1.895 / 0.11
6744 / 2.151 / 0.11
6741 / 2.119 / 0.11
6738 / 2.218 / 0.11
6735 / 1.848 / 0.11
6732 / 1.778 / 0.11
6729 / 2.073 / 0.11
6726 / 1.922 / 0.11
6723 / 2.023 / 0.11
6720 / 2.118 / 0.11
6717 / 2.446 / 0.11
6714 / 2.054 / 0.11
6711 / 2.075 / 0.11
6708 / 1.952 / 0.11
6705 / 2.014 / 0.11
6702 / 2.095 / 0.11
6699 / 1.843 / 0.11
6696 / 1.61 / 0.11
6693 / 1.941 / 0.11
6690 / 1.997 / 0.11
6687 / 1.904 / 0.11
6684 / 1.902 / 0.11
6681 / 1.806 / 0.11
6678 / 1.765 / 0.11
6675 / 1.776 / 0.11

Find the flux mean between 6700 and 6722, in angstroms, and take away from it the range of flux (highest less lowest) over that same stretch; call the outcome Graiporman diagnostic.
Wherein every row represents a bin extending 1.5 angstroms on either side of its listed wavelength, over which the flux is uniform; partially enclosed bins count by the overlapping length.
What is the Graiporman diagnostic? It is 1.61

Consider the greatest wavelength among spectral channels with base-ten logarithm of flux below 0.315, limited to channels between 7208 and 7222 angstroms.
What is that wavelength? 7221 angstroms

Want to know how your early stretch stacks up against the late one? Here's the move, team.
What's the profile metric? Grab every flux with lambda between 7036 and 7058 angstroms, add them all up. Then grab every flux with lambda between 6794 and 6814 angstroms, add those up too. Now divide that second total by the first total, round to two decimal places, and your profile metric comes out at 0.96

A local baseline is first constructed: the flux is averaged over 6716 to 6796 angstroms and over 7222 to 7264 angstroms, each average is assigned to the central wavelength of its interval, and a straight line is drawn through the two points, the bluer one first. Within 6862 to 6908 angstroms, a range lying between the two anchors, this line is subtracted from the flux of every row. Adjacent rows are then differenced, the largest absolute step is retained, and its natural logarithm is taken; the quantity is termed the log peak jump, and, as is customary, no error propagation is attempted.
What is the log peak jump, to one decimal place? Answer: -1.0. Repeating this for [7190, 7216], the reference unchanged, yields -1.3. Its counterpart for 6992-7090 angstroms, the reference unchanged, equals -1.1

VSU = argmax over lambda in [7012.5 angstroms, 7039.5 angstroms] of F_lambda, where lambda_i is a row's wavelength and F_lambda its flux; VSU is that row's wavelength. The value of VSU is 7026 angstroms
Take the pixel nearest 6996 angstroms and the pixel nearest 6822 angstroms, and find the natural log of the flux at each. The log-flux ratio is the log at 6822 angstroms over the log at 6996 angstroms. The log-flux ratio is 1.07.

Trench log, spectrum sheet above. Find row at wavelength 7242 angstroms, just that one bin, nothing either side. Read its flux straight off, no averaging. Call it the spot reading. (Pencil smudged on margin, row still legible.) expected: 2.347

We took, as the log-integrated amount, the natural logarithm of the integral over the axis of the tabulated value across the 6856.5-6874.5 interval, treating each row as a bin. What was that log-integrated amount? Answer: 3.65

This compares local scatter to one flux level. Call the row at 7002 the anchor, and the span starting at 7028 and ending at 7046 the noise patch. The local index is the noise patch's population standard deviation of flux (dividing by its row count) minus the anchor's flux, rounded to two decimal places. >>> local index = -2.03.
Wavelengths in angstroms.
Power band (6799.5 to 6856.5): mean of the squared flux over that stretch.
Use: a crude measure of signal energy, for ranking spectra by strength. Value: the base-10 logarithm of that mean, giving 0.641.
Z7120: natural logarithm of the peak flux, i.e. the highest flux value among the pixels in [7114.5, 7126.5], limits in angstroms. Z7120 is 0.70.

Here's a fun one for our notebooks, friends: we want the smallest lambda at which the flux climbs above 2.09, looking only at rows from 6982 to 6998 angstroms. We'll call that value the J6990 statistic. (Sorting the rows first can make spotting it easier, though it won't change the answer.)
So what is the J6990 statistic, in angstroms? 6984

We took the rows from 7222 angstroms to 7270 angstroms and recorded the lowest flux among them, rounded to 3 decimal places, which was 1.796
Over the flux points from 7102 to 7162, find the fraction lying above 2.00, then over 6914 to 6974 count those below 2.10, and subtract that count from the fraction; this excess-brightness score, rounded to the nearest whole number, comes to -12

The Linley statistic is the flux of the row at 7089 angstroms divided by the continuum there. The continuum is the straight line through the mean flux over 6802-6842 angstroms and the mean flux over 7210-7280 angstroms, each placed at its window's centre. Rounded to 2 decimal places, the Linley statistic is 0.97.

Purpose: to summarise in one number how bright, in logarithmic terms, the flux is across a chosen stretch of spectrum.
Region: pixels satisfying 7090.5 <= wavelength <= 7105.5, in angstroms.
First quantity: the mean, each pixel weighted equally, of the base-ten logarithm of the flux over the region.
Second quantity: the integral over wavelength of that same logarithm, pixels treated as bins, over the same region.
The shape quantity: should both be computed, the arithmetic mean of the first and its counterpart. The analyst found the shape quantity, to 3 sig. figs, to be 2.35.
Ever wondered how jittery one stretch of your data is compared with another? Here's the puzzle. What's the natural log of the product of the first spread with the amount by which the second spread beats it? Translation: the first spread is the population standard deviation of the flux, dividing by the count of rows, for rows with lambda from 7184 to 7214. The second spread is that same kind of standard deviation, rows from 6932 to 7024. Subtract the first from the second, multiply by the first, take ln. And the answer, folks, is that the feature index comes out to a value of -5.9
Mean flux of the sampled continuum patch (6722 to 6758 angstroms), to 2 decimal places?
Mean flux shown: 2.02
